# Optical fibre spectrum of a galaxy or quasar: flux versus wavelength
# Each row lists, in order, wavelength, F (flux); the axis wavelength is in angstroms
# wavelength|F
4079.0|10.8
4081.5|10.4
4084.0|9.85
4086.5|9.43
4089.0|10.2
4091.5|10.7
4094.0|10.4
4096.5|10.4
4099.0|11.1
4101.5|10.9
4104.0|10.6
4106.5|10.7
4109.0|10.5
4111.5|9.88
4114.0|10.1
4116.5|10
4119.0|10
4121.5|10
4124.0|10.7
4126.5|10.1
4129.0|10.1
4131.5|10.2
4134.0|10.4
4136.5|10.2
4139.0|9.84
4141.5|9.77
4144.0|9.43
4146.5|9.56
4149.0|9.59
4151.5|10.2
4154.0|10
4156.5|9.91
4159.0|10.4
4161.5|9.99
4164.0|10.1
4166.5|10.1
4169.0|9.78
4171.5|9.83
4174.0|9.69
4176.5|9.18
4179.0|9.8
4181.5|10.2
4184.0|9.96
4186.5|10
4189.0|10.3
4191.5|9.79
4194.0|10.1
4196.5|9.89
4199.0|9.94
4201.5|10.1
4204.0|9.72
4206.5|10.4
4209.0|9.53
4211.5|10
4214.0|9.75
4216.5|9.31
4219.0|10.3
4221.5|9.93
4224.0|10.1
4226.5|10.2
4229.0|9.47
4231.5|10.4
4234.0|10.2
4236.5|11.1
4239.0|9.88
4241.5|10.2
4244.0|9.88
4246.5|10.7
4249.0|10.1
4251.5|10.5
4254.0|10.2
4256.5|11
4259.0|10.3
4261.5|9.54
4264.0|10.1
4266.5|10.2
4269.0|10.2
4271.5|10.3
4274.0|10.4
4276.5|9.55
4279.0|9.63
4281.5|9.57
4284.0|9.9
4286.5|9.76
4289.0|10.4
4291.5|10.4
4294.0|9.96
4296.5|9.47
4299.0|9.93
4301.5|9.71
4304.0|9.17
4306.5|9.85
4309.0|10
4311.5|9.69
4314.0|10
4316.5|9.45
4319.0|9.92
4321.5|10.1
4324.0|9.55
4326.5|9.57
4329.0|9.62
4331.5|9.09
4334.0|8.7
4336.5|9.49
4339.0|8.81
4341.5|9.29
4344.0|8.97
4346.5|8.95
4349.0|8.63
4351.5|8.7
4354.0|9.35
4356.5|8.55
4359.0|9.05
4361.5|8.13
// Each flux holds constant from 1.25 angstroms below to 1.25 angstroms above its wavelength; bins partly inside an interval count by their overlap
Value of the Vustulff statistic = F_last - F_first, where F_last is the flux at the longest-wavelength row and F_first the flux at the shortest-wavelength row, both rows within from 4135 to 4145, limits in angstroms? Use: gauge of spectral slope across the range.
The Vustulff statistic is -0.8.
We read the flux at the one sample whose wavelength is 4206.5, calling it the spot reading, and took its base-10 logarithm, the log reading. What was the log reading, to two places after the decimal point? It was 1.02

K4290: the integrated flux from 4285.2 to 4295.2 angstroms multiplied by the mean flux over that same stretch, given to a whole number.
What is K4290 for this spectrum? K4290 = 1026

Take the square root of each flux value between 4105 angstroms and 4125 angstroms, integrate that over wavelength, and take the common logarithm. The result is 1.81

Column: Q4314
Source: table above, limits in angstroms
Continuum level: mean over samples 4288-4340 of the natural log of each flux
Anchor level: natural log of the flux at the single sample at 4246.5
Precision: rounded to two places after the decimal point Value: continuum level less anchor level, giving -0.10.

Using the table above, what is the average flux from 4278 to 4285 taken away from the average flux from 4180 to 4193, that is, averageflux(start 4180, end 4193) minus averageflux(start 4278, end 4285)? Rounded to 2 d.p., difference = 0.35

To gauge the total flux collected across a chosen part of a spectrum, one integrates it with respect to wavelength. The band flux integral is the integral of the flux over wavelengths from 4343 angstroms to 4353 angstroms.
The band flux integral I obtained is 88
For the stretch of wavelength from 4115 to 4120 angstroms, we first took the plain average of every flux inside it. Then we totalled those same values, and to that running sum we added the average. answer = 30.0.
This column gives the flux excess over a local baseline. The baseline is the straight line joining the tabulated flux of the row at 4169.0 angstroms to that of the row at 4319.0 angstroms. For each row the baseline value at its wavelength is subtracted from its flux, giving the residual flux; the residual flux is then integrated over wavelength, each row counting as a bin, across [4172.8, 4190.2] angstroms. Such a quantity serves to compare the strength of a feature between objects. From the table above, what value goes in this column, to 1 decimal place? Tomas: 1.5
